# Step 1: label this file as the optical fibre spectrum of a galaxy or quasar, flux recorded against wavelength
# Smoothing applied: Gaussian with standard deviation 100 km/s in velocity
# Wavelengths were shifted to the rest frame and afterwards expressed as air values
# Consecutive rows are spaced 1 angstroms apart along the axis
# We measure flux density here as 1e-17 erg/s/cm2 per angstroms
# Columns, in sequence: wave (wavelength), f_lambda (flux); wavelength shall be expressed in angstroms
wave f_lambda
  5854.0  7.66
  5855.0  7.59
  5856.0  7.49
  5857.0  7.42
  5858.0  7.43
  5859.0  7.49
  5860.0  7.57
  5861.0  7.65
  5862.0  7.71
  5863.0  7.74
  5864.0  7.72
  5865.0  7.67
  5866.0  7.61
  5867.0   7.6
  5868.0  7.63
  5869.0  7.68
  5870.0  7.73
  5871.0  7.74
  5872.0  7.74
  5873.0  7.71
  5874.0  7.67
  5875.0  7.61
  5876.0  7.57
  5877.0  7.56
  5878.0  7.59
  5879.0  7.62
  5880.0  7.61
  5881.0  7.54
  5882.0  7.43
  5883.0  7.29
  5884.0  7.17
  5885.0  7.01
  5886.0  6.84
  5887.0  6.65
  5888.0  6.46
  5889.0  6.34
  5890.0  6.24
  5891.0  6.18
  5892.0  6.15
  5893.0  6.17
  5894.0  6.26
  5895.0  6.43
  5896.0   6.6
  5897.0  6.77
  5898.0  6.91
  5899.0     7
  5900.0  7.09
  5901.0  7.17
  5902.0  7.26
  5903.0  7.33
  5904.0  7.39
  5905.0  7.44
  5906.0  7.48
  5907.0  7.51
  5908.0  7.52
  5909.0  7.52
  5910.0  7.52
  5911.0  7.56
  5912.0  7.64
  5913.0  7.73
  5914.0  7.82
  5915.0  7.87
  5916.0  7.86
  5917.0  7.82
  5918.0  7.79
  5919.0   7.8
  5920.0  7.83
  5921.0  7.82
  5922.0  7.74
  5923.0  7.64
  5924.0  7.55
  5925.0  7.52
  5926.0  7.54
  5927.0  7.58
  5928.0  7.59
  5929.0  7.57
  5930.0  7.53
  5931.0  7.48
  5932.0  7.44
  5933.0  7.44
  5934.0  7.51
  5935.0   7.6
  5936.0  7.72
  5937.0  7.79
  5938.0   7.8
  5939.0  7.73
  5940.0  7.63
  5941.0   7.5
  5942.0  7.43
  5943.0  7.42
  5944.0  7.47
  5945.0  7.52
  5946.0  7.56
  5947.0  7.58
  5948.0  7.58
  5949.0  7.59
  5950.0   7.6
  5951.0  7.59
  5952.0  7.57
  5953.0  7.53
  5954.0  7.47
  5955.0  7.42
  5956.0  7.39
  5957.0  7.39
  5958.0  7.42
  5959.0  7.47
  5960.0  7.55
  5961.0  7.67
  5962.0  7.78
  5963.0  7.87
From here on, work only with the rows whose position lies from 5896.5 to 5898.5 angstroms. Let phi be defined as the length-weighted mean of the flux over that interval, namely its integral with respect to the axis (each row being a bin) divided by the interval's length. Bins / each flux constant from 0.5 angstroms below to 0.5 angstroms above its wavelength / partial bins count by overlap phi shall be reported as 6.84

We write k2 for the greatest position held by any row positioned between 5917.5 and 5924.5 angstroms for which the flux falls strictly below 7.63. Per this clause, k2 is 5924.0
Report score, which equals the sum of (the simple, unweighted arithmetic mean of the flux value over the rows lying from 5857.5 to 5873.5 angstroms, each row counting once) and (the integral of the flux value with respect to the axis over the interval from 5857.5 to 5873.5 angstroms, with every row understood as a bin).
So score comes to 130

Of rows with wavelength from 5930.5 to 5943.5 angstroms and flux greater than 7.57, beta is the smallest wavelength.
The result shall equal 5935.0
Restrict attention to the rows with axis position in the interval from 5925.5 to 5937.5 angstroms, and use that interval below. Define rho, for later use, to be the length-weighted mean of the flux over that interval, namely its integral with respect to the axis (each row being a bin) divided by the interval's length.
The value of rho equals 7.57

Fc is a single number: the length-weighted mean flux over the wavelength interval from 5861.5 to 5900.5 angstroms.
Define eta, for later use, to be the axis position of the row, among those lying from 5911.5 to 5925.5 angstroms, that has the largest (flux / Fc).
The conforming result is 5915.0 angstroms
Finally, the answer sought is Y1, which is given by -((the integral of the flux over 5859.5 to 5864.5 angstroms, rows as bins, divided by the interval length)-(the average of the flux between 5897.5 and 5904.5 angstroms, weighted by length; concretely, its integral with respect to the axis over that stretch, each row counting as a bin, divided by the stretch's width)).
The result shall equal -0.51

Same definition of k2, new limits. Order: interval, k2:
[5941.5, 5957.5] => 5957.0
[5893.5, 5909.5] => 5909.0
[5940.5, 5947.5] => 5947.0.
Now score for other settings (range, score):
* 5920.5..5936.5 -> 129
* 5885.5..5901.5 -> 112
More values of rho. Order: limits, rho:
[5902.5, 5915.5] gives 7.56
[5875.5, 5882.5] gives 7.56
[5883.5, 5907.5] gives 6.83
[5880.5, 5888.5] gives 7.05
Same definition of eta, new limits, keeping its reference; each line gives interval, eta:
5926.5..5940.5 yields 5938.0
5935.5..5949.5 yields 5938.0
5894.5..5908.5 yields 5908.0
